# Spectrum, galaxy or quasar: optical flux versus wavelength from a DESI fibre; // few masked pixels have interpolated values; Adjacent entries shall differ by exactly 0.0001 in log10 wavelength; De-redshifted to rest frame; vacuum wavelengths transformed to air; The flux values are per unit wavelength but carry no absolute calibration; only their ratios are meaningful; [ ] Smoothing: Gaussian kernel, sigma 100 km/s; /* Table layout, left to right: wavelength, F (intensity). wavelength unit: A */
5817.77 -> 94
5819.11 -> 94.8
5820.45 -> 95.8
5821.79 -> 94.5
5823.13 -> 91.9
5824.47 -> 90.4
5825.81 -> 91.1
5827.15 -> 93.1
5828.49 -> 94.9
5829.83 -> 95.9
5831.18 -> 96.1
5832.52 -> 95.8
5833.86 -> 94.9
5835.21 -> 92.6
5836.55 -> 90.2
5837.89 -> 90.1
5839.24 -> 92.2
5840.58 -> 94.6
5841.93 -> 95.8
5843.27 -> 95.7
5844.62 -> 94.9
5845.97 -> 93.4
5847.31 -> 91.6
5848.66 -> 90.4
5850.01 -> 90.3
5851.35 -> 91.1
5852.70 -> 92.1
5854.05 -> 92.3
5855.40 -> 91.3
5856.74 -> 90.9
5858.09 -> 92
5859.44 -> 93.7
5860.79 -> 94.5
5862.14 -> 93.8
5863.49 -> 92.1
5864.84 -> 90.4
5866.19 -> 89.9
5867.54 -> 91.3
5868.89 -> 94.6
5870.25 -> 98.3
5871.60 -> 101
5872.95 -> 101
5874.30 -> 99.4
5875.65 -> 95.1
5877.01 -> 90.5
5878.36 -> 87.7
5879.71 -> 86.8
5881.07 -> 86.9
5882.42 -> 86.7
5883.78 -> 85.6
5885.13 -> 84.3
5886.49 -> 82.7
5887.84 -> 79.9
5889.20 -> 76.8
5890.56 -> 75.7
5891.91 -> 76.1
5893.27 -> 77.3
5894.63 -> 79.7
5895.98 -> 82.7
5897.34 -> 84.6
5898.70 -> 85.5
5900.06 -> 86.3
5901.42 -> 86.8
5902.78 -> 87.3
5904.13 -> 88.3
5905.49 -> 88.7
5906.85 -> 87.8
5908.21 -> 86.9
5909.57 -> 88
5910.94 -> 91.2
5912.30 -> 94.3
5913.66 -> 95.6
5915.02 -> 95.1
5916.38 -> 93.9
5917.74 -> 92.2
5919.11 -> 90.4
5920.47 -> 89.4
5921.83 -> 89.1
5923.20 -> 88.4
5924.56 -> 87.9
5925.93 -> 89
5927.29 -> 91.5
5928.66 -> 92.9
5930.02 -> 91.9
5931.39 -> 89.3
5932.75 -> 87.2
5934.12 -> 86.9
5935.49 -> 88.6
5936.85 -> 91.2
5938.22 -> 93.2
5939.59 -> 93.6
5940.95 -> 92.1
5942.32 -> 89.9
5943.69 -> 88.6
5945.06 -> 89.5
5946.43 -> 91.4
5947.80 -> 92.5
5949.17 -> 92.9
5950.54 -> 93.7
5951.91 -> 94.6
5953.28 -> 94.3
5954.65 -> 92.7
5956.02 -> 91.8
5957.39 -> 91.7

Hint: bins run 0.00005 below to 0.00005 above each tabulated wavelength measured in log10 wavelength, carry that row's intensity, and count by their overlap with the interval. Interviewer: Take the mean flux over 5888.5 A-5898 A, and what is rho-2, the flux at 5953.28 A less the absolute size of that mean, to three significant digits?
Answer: 15.3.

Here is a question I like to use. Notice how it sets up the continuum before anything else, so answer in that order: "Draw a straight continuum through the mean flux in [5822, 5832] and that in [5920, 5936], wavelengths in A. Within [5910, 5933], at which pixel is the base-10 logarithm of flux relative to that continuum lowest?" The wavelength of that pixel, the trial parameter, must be 5932.75 A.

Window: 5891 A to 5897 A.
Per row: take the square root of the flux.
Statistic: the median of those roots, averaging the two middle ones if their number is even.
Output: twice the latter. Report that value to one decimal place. 17.7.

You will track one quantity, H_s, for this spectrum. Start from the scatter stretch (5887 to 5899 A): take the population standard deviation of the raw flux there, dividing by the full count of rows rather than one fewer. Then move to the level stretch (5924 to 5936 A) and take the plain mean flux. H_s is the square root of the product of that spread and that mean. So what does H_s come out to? 18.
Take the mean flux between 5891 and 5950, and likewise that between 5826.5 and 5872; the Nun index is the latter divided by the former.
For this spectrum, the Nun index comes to 1.05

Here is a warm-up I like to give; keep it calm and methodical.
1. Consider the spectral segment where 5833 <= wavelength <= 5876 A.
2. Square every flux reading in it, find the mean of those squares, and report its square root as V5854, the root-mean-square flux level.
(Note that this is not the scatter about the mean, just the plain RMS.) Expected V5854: 94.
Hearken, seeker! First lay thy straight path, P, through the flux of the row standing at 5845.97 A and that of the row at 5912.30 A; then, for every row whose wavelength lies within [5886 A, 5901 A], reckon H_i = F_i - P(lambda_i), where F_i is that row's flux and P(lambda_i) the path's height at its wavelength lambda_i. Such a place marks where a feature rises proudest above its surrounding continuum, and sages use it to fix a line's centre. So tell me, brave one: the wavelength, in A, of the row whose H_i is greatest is 5900.06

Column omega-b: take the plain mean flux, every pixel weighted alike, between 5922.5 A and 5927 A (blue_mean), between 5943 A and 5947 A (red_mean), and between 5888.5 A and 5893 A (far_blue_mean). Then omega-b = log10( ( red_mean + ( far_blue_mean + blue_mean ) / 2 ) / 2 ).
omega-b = 1.935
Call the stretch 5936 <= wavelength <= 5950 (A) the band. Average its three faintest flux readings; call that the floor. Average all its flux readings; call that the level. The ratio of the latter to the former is 1.02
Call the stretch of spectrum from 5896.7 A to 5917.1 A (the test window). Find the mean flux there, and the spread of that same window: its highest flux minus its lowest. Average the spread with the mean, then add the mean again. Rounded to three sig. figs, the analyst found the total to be 140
